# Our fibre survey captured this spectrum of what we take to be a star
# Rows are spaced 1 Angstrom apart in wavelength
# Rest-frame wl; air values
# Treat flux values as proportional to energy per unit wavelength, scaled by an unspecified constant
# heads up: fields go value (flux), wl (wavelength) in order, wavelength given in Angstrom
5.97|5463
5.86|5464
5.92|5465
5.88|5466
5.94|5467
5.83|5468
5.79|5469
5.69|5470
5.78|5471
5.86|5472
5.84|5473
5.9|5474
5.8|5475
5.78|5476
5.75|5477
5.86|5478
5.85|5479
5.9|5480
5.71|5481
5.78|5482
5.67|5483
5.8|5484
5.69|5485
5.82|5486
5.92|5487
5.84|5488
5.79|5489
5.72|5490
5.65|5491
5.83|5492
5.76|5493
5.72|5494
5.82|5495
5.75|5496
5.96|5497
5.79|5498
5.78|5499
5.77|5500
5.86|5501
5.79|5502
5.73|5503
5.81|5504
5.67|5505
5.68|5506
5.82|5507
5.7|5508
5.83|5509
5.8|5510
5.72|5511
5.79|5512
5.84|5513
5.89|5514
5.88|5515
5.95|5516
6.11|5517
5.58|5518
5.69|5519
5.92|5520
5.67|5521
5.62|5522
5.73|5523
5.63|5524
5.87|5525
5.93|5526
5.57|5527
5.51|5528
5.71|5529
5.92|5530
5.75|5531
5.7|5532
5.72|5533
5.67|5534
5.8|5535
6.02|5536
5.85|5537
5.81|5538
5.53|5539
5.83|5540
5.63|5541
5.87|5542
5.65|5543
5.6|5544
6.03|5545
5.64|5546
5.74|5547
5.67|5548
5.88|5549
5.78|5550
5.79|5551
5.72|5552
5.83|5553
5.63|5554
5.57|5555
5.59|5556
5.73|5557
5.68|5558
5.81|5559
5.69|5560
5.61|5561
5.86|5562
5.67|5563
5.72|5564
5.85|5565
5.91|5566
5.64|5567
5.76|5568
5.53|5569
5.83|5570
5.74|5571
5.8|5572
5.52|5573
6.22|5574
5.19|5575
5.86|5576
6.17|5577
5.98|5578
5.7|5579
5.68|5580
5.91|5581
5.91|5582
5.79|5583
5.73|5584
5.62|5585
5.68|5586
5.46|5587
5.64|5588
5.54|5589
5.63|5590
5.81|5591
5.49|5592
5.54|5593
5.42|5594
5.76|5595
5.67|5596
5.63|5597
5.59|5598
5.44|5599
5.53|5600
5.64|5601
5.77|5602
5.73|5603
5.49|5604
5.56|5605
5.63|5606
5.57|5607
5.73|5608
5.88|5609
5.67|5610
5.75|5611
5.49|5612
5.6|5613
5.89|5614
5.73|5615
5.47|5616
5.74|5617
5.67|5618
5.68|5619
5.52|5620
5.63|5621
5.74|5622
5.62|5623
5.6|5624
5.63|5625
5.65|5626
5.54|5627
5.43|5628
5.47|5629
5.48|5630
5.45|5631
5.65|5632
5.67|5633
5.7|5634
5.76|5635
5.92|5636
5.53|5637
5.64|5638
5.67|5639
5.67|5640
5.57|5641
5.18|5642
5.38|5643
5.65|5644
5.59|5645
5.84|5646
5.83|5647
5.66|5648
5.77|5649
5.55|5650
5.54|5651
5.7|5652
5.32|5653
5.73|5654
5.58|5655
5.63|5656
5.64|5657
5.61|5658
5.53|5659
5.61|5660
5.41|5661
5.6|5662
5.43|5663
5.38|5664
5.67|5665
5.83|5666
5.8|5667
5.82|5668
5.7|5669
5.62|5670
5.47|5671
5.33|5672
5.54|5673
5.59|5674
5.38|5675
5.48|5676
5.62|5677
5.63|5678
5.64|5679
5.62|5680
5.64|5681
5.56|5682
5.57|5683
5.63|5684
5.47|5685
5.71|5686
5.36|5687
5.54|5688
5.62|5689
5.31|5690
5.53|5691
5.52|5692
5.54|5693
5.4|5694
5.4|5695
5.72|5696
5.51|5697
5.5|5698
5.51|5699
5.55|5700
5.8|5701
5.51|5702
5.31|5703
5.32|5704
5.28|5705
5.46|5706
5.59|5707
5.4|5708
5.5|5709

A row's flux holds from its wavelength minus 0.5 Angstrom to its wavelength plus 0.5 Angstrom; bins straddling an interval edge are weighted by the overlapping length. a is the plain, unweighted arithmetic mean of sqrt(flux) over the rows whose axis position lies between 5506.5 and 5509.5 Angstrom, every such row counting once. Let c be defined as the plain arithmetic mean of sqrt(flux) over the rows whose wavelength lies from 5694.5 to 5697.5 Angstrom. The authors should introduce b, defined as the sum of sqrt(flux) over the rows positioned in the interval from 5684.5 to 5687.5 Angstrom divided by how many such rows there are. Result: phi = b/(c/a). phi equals 2.40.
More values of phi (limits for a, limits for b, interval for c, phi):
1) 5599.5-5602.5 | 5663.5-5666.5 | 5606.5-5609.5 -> 2.36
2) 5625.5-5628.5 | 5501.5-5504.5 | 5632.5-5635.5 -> 2.37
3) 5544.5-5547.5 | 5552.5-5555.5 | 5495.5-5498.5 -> 2.38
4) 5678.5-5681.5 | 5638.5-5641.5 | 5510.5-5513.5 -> 2.34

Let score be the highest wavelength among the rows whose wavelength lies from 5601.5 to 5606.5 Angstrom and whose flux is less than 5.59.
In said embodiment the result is 5605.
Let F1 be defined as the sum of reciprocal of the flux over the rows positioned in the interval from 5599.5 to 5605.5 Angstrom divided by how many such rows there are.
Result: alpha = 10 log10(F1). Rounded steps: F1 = 0.178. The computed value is -7.50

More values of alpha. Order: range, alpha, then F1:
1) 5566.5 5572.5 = -7.57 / 0.175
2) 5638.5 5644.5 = -7.41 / 0.181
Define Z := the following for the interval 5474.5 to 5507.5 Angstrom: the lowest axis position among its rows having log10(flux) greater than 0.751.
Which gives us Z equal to 5475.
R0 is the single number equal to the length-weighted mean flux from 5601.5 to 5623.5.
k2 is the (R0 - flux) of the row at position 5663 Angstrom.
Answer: 0.23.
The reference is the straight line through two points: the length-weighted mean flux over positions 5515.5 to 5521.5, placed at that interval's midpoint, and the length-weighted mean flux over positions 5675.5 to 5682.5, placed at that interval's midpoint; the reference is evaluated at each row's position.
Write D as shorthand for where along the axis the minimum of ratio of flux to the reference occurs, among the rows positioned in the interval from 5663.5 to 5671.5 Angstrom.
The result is 5664 Angstrom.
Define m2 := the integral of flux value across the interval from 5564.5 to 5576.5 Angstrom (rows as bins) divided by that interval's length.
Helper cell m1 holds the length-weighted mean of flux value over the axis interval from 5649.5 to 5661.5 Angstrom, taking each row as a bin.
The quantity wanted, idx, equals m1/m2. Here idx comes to 0.97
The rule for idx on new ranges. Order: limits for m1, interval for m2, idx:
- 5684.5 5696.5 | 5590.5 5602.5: 0.98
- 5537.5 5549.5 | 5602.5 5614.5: 1.01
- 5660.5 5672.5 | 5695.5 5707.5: 1.02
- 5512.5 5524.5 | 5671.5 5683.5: 1.04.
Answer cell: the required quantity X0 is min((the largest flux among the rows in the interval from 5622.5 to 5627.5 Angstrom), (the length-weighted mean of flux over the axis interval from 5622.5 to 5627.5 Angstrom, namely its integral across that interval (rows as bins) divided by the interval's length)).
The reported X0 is 5.61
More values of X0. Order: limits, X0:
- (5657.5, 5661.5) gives 5.54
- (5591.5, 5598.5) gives 5.59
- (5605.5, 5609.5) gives 5.70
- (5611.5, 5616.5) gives 5.64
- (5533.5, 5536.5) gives 5.83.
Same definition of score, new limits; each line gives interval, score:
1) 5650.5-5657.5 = 5655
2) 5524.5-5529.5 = 5528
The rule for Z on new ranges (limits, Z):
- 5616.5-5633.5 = 5617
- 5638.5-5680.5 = 5639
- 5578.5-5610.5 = 5579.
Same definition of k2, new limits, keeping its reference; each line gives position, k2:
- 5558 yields -0.02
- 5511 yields -0.06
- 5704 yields 0.34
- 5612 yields 0.17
